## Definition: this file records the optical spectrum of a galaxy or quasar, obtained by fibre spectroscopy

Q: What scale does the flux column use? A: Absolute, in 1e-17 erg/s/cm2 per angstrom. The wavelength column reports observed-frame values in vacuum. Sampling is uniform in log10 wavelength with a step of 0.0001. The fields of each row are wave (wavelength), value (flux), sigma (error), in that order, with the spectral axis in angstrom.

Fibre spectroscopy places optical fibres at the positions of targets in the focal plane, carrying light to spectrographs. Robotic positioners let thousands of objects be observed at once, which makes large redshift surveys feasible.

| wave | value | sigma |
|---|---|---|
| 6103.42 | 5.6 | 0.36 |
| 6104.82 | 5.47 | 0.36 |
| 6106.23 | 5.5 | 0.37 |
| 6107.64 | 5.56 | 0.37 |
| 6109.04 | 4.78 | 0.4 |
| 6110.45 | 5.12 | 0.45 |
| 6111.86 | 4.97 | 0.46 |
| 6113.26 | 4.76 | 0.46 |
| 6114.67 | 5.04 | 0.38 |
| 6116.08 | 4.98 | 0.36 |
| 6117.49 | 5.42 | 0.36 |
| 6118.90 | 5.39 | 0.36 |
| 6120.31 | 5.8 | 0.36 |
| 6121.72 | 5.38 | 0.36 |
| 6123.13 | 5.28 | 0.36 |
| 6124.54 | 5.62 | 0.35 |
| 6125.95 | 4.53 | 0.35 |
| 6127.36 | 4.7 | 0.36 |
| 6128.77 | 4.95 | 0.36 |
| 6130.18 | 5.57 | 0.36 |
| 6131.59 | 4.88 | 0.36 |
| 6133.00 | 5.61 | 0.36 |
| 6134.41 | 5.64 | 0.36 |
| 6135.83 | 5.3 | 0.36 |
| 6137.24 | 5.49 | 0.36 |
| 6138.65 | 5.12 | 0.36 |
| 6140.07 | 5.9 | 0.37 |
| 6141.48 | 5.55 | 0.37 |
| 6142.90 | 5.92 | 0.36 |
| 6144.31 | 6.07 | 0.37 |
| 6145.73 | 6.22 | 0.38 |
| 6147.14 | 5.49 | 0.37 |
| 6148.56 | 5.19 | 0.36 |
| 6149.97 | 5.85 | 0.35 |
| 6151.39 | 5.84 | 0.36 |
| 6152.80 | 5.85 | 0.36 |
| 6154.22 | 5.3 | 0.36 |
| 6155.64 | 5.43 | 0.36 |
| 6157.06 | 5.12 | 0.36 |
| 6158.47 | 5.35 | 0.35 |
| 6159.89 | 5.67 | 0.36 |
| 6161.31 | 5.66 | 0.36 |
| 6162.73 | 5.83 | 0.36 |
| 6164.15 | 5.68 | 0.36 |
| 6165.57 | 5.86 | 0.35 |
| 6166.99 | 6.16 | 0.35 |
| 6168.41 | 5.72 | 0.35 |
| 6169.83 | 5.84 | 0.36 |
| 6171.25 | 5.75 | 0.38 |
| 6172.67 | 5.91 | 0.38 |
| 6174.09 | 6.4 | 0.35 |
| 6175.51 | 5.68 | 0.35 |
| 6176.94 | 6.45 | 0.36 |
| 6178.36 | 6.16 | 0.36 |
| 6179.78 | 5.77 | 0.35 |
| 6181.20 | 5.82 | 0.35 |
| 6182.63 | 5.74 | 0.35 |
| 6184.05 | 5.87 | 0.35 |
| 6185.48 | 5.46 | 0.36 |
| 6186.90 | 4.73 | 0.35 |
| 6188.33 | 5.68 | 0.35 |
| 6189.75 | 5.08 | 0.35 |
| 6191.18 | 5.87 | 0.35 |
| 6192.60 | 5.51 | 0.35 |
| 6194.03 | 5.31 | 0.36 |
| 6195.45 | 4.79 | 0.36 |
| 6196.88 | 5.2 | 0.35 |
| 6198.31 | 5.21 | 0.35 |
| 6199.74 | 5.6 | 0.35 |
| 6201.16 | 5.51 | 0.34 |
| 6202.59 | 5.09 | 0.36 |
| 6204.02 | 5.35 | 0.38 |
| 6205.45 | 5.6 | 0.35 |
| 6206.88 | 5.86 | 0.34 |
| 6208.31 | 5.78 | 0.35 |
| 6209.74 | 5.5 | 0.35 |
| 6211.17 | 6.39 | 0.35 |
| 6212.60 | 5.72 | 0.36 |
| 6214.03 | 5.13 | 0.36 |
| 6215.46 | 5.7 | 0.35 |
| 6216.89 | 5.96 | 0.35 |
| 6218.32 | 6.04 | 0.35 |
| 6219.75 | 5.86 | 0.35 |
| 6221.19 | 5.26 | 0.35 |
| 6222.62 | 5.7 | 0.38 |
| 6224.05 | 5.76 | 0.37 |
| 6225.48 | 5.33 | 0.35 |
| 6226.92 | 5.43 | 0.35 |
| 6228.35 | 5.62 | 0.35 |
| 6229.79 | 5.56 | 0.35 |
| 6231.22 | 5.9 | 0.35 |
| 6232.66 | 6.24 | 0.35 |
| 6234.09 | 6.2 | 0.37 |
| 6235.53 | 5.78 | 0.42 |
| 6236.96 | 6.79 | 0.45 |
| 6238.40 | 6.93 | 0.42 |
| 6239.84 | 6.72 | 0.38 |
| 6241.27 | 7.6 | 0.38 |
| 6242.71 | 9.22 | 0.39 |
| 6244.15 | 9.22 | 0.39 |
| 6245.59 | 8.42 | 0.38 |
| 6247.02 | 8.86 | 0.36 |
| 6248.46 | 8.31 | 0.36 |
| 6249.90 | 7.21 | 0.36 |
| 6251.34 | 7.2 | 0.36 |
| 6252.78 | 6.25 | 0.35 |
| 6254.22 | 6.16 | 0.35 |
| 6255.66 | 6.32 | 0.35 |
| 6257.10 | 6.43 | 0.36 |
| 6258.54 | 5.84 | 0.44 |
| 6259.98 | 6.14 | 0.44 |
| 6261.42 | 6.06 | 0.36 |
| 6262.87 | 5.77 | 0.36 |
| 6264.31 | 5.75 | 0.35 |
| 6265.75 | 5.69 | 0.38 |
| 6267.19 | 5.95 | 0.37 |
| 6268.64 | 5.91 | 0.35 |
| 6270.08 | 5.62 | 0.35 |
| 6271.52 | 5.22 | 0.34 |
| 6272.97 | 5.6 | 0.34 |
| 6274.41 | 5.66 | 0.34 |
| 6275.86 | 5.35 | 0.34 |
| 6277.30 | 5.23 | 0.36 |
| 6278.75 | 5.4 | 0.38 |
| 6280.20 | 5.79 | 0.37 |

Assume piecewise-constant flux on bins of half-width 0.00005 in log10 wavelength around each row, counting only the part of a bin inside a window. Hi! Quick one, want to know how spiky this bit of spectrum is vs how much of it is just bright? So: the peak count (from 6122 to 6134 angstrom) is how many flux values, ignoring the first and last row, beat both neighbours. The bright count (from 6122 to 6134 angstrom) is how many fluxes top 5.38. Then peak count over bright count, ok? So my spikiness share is 0.67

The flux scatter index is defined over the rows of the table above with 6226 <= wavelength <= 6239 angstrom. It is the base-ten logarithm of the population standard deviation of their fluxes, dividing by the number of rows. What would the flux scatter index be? -0.30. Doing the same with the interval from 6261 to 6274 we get -0.64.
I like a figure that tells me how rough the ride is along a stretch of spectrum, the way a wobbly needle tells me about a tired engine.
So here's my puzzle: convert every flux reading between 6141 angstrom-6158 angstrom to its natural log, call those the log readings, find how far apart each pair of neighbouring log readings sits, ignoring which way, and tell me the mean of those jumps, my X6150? 0.05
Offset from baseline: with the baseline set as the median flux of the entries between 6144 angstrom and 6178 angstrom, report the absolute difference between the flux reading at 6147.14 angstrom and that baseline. 0.30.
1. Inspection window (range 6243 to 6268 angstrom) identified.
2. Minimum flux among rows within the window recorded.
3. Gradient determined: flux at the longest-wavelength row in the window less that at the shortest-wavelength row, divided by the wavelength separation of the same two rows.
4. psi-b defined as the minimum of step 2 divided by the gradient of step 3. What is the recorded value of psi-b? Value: -40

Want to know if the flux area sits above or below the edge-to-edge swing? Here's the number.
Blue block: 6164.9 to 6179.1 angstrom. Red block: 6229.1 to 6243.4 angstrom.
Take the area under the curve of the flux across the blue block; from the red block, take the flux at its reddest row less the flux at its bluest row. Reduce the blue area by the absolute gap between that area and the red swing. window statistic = 3.7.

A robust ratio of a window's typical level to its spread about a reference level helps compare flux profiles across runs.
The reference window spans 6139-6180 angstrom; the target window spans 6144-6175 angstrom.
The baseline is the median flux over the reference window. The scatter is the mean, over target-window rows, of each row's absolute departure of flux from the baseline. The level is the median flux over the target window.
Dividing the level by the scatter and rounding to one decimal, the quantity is 23.3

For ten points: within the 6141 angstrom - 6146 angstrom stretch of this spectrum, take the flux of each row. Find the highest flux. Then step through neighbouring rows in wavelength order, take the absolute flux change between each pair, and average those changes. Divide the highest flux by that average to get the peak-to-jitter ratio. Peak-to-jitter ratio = 28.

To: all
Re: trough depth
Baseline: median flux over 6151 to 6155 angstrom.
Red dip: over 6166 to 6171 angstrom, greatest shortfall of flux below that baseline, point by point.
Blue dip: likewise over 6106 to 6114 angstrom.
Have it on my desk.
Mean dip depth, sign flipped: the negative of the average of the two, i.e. -0.60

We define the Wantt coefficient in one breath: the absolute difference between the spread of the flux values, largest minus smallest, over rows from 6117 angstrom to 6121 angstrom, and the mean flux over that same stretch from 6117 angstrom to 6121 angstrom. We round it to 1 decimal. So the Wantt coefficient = 5.1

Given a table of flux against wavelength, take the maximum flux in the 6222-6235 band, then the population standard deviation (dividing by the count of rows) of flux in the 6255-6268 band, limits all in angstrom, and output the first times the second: 1.5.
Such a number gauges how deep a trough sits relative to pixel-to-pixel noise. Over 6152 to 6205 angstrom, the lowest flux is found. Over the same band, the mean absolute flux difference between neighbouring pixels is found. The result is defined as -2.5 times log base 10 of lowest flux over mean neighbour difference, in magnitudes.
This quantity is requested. -2.86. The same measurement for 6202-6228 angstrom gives -2.90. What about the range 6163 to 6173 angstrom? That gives -3.55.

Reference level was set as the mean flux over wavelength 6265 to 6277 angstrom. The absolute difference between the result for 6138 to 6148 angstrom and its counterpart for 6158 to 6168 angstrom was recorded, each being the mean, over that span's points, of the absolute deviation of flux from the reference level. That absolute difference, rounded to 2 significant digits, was 0.13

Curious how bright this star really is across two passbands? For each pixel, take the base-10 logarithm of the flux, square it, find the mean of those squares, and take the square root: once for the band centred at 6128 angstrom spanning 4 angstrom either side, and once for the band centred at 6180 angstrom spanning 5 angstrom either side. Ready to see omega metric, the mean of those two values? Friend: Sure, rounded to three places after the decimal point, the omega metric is 0.737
